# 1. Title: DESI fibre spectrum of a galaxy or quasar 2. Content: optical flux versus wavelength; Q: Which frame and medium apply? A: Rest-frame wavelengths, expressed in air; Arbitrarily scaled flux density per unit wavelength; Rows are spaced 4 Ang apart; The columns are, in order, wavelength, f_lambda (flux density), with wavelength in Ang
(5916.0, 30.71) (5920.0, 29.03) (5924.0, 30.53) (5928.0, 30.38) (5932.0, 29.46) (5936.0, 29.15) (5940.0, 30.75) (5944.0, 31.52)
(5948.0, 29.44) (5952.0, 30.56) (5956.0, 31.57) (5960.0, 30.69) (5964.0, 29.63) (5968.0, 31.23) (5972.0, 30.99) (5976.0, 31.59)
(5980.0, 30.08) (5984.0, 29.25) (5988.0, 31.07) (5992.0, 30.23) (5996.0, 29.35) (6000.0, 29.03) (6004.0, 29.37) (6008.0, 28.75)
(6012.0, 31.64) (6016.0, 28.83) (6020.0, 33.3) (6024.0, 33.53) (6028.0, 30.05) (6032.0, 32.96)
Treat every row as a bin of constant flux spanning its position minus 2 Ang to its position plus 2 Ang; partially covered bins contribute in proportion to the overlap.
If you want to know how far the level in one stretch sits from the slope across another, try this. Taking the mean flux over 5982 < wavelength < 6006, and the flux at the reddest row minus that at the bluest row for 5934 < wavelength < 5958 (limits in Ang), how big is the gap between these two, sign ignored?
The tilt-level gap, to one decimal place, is 27.3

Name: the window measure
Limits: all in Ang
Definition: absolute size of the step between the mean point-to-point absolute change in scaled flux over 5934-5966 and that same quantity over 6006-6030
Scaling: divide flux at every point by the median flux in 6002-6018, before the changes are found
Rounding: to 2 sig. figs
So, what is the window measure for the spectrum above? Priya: 0.054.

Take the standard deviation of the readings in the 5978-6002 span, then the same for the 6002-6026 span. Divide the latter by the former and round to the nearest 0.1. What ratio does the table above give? 2.9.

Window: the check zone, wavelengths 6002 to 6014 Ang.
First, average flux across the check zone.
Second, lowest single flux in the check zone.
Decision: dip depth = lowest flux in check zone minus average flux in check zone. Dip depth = -1.17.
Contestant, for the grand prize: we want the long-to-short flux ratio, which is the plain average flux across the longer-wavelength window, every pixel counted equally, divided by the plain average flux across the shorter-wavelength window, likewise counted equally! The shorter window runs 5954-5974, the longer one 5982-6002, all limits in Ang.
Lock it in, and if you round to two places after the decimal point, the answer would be 0.97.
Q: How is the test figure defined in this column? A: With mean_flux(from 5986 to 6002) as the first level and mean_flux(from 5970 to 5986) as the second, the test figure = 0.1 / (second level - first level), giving 0.18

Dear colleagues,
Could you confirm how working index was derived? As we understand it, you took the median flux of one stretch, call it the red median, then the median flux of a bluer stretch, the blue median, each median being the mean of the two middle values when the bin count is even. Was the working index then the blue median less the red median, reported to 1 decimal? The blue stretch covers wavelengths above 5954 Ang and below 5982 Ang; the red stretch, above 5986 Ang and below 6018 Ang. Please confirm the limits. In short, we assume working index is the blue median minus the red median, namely 1.6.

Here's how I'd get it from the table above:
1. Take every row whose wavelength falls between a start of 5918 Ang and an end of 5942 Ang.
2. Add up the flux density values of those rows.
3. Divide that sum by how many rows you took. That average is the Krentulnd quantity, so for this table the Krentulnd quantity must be 29.9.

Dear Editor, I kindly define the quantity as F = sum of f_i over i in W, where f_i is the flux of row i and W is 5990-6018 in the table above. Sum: 207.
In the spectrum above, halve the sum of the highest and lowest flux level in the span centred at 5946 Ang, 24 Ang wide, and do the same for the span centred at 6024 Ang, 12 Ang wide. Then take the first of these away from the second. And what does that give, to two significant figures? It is 1.4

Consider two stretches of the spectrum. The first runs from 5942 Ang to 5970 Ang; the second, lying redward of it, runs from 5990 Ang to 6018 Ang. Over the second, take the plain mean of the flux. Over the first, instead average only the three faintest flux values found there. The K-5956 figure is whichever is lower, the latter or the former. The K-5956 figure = 29.60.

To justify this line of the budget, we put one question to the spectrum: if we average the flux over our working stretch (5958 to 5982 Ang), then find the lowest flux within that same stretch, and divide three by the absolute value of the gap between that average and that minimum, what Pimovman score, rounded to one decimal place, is 2.8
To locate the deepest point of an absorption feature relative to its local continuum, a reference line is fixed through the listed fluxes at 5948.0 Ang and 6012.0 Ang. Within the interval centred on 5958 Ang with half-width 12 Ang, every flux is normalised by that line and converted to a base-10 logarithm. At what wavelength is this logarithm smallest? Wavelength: 5964.0 Ang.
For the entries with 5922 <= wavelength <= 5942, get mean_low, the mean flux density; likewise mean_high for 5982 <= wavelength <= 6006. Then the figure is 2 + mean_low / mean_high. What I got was 3.01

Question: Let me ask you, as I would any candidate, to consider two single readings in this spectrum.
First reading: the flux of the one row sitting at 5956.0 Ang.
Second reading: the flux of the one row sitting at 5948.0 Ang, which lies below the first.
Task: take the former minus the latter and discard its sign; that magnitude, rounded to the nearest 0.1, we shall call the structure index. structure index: 2.1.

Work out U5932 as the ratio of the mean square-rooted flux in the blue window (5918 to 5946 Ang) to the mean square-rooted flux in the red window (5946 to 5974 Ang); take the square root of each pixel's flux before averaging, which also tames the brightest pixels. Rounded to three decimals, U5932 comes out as 0.992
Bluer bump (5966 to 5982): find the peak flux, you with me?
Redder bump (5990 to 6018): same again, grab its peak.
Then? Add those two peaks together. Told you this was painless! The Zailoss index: 63.2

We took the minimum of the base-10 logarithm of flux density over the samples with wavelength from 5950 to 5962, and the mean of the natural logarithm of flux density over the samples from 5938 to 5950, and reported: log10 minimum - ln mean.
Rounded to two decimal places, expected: -1.93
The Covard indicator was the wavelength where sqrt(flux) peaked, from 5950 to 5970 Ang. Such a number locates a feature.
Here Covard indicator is 5956.0 Ang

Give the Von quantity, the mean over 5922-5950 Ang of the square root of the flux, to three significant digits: 5.49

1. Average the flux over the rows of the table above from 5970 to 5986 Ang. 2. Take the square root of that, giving 5.52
